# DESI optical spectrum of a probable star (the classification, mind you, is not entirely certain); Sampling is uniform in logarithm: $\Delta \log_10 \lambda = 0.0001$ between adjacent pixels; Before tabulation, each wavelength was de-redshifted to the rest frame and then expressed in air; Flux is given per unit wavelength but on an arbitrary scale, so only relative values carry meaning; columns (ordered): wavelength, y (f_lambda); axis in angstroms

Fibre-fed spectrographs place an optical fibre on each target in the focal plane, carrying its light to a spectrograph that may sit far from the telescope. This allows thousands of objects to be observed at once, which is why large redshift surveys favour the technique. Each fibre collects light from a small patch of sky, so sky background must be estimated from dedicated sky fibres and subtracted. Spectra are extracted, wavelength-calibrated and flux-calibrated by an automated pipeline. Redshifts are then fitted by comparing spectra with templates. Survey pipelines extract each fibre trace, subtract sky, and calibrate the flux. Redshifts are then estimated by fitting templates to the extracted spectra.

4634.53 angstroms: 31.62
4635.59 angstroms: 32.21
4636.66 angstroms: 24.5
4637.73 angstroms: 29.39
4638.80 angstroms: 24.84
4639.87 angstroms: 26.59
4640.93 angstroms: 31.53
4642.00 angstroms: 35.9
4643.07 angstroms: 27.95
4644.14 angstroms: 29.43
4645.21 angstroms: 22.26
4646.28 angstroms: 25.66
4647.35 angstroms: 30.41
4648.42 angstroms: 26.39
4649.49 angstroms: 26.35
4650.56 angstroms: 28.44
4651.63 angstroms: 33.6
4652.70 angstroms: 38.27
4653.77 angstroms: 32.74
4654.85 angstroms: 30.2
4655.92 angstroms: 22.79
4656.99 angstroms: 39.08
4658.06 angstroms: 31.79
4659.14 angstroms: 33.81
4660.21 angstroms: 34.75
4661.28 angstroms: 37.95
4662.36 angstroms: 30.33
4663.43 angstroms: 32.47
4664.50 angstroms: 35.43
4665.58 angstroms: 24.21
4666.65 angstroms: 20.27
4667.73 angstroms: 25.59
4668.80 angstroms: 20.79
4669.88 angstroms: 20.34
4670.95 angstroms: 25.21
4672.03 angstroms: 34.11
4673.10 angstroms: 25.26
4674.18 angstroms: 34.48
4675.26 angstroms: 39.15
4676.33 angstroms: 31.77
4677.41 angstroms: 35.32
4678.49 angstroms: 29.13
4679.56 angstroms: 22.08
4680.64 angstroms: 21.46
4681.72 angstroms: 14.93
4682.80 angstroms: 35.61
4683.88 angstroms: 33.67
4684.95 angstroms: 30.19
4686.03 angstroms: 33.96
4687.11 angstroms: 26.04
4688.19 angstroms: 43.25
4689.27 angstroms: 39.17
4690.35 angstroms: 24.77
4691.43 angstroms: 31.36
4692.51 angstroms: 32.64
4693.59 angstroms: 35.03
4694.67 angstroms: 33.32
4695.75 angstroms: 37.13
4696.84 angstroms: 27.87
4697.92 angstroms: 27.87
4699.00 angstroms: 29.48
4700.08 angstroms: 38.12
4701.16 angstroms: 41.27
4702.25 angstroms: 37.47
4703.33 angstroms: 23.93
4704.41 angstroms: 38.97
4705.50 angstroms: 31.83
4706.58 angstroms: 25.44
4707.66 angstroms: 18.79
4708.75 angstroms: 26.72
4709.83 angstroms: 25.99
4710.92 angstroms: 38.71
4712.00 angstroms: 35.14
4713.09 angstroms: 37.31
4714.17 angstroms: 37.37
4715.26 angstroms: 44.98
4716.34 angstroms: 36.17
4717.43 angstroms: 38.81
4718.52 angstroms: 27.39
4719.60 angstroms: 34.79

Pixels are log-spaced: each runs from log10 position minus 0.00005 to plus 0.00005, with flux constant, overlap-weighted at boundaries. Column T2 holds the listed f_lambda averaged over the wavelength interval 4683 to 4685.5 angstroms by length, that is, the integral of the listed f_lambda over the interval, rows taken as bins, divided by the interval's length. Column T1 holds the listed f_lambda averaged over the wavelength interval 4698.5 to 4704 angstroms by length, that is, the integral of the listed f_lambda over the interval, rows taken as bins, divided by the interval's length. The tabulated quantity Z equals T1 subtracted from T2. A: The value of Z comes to -1.7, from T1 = 34.2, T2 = 32.5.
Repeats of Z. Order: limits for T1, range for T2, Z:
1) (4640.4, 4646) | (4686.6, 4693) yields 3.7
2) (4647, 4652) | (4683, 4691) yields 4.3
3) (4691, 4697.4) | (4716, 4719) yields 1.2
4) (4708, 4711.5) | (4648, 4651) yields -2.8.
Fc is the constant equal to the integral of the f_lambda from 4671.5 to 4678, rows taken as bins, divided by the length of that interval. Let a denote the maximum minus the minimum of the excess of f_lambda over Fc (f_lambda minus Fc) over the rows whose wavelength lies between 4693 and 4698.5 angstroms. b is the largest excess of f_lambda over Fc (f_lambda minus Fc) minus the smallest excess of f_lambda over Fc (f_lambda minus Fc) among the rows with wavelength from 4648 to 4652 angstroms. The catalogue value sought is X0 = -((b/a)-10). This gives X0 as 9.2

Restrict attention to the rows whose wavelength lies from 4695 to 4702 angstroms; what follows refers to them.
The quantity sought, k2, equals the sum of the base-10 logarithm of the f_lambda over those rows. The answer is 9.13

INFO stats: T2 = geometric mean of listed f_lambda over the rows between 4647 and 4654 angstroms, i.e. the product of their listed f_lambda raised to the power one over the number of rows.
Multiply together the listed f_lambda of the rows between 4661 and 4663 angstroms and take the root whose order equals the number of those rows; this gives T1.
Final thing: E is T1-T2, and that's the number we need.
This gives 3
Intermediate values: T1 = 33.9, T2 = 30.6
